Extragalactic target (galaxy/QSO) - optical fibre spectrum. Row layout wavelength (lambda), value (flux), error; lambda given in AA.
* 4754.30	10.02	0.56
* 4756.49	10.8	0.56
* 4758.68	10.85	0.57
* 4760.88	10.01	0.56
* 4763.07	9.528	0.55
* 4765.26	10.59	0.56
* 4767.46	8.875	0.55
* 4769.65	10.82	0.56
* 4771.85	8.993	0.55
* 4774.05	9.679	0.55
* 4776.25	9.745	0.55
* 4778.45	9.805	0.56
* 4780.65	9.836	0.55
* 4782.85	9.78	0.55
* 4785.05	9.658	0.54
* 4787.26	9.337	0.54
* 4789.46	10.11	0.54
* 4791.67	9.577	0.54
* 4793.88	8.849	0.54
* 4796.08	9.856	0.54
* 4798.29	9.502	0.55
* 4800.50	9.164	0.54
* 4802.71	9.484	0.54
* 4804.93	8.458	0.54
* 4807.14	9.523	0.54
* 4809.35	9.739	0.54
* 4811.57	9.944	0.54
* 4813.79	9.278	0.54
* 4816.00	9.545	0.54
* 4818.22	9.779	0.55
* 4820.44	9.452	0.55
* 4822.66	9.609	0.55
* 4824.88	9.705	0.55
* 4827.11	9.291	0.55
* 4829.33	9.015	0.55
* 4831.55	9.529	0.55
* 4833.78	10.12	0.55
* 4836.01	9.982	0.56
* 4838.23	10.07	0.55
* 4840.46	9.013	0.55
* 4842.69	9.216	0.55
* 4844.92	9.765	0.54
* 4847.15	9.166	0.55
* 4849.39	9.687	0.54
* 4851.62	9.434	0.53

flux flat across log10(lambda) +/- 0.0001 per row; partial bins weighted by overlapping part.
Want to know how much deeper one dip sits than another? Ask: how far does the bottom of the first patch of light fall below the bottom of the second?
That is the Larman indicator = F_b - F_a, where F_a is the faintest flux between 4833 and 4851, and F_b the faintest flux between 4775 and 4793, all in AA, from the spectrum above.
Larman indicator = 0.32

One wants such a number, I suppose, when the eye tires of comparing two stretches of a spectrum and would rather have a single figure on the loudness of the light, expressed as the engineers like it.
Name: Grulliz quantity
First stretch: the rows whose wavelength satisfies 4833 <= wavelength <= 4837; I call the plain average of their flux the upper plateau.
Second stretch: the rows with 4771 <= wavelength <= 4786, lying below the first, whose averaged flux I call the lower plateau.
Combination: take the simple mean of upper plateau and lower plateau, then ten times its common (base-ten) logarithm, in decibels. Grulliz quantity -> 9.93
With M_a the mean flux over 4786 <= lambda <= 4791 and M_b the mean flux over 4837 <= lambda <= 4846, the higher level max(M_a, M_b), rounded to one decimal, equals 9.7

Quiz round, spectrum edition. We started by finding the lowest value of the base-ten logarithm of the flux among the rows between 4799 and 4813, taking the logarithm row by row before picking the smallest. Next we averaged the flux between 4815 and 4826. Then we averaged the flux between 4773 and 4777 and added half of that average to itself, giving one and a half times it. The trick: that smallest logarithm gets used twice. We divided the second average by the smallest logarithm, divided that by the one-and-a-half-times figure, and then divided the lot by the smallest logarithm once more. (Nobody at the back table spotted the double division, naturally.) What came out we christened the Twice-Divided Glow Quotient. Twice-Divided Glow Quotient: 0.77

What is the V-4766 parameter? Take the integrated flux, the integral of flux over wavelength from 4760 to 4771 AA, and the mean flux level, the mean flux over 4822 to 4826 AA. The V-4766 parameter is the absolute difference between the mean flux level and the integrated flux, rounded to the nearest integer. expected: 100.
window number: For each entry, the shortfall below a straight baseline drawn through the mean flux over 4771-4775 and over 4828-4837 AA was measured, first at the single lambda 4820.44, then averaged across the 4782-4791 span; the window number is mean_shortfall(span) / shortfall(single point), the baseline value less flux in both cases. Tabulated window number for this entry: -2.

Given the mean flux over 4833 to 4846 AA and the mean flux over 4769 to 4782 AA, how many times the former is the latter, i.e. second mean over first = 1.01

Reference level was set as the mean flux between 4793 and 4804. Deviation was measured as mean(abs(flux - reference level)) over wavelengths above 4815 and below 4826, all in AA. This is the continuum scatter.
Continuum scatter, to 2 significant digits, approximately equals 0.25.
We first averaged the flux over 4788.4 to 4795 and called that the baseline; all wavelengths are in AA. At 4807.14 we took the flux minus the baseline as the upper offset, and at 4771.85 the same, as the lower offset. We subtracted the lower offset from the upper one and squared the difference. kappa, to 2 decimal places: 0.28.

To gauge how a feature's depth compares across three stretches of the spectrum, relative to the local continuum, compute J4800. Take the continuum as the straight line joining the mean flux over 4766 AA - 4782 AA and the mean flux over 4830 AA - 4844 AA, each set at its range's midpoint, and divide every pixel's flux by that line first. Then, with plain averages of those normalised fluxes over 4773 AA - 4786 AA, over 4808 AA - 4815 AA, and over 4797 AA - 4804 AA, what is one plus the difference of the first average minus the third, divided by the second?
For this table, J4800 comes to 1.04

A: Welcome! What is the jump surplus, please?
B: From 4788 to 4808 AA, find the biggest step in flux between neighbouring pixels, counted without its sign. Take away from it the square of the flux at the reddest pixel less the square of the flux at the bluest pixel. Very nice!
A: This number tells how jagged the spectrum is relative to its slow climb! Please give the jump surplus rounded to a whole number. 13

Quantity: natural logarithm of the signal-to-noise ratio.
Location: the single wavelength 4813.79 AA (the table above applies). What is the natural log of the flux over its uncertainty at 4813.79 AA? 2.84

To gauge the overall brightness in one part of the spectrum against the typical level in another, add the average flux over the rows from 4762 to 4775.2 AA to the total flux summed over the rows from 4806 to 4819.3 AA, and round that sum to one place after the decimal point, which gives 67.6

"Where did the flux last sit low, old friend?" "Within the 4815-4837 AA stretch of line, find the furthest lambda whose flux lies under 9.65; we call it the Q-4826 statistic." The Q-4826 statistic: 4831.55 AA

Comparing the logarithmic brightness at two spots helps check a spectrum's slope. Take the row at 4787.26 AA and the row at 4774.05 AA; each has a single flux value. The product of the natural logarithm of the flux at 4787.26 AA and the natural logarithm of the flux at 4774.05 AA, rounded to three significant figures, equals 5.07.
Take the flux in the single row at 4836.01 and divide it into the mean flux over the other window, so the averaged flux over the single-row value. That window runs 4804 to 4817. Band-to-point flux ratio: 0.94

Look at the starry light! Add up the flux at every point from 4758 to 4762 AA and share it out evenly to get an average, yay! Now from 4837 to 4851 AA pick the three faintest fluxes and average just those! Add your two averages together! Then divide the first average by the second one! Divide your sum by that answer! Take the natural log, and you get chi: 2.84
